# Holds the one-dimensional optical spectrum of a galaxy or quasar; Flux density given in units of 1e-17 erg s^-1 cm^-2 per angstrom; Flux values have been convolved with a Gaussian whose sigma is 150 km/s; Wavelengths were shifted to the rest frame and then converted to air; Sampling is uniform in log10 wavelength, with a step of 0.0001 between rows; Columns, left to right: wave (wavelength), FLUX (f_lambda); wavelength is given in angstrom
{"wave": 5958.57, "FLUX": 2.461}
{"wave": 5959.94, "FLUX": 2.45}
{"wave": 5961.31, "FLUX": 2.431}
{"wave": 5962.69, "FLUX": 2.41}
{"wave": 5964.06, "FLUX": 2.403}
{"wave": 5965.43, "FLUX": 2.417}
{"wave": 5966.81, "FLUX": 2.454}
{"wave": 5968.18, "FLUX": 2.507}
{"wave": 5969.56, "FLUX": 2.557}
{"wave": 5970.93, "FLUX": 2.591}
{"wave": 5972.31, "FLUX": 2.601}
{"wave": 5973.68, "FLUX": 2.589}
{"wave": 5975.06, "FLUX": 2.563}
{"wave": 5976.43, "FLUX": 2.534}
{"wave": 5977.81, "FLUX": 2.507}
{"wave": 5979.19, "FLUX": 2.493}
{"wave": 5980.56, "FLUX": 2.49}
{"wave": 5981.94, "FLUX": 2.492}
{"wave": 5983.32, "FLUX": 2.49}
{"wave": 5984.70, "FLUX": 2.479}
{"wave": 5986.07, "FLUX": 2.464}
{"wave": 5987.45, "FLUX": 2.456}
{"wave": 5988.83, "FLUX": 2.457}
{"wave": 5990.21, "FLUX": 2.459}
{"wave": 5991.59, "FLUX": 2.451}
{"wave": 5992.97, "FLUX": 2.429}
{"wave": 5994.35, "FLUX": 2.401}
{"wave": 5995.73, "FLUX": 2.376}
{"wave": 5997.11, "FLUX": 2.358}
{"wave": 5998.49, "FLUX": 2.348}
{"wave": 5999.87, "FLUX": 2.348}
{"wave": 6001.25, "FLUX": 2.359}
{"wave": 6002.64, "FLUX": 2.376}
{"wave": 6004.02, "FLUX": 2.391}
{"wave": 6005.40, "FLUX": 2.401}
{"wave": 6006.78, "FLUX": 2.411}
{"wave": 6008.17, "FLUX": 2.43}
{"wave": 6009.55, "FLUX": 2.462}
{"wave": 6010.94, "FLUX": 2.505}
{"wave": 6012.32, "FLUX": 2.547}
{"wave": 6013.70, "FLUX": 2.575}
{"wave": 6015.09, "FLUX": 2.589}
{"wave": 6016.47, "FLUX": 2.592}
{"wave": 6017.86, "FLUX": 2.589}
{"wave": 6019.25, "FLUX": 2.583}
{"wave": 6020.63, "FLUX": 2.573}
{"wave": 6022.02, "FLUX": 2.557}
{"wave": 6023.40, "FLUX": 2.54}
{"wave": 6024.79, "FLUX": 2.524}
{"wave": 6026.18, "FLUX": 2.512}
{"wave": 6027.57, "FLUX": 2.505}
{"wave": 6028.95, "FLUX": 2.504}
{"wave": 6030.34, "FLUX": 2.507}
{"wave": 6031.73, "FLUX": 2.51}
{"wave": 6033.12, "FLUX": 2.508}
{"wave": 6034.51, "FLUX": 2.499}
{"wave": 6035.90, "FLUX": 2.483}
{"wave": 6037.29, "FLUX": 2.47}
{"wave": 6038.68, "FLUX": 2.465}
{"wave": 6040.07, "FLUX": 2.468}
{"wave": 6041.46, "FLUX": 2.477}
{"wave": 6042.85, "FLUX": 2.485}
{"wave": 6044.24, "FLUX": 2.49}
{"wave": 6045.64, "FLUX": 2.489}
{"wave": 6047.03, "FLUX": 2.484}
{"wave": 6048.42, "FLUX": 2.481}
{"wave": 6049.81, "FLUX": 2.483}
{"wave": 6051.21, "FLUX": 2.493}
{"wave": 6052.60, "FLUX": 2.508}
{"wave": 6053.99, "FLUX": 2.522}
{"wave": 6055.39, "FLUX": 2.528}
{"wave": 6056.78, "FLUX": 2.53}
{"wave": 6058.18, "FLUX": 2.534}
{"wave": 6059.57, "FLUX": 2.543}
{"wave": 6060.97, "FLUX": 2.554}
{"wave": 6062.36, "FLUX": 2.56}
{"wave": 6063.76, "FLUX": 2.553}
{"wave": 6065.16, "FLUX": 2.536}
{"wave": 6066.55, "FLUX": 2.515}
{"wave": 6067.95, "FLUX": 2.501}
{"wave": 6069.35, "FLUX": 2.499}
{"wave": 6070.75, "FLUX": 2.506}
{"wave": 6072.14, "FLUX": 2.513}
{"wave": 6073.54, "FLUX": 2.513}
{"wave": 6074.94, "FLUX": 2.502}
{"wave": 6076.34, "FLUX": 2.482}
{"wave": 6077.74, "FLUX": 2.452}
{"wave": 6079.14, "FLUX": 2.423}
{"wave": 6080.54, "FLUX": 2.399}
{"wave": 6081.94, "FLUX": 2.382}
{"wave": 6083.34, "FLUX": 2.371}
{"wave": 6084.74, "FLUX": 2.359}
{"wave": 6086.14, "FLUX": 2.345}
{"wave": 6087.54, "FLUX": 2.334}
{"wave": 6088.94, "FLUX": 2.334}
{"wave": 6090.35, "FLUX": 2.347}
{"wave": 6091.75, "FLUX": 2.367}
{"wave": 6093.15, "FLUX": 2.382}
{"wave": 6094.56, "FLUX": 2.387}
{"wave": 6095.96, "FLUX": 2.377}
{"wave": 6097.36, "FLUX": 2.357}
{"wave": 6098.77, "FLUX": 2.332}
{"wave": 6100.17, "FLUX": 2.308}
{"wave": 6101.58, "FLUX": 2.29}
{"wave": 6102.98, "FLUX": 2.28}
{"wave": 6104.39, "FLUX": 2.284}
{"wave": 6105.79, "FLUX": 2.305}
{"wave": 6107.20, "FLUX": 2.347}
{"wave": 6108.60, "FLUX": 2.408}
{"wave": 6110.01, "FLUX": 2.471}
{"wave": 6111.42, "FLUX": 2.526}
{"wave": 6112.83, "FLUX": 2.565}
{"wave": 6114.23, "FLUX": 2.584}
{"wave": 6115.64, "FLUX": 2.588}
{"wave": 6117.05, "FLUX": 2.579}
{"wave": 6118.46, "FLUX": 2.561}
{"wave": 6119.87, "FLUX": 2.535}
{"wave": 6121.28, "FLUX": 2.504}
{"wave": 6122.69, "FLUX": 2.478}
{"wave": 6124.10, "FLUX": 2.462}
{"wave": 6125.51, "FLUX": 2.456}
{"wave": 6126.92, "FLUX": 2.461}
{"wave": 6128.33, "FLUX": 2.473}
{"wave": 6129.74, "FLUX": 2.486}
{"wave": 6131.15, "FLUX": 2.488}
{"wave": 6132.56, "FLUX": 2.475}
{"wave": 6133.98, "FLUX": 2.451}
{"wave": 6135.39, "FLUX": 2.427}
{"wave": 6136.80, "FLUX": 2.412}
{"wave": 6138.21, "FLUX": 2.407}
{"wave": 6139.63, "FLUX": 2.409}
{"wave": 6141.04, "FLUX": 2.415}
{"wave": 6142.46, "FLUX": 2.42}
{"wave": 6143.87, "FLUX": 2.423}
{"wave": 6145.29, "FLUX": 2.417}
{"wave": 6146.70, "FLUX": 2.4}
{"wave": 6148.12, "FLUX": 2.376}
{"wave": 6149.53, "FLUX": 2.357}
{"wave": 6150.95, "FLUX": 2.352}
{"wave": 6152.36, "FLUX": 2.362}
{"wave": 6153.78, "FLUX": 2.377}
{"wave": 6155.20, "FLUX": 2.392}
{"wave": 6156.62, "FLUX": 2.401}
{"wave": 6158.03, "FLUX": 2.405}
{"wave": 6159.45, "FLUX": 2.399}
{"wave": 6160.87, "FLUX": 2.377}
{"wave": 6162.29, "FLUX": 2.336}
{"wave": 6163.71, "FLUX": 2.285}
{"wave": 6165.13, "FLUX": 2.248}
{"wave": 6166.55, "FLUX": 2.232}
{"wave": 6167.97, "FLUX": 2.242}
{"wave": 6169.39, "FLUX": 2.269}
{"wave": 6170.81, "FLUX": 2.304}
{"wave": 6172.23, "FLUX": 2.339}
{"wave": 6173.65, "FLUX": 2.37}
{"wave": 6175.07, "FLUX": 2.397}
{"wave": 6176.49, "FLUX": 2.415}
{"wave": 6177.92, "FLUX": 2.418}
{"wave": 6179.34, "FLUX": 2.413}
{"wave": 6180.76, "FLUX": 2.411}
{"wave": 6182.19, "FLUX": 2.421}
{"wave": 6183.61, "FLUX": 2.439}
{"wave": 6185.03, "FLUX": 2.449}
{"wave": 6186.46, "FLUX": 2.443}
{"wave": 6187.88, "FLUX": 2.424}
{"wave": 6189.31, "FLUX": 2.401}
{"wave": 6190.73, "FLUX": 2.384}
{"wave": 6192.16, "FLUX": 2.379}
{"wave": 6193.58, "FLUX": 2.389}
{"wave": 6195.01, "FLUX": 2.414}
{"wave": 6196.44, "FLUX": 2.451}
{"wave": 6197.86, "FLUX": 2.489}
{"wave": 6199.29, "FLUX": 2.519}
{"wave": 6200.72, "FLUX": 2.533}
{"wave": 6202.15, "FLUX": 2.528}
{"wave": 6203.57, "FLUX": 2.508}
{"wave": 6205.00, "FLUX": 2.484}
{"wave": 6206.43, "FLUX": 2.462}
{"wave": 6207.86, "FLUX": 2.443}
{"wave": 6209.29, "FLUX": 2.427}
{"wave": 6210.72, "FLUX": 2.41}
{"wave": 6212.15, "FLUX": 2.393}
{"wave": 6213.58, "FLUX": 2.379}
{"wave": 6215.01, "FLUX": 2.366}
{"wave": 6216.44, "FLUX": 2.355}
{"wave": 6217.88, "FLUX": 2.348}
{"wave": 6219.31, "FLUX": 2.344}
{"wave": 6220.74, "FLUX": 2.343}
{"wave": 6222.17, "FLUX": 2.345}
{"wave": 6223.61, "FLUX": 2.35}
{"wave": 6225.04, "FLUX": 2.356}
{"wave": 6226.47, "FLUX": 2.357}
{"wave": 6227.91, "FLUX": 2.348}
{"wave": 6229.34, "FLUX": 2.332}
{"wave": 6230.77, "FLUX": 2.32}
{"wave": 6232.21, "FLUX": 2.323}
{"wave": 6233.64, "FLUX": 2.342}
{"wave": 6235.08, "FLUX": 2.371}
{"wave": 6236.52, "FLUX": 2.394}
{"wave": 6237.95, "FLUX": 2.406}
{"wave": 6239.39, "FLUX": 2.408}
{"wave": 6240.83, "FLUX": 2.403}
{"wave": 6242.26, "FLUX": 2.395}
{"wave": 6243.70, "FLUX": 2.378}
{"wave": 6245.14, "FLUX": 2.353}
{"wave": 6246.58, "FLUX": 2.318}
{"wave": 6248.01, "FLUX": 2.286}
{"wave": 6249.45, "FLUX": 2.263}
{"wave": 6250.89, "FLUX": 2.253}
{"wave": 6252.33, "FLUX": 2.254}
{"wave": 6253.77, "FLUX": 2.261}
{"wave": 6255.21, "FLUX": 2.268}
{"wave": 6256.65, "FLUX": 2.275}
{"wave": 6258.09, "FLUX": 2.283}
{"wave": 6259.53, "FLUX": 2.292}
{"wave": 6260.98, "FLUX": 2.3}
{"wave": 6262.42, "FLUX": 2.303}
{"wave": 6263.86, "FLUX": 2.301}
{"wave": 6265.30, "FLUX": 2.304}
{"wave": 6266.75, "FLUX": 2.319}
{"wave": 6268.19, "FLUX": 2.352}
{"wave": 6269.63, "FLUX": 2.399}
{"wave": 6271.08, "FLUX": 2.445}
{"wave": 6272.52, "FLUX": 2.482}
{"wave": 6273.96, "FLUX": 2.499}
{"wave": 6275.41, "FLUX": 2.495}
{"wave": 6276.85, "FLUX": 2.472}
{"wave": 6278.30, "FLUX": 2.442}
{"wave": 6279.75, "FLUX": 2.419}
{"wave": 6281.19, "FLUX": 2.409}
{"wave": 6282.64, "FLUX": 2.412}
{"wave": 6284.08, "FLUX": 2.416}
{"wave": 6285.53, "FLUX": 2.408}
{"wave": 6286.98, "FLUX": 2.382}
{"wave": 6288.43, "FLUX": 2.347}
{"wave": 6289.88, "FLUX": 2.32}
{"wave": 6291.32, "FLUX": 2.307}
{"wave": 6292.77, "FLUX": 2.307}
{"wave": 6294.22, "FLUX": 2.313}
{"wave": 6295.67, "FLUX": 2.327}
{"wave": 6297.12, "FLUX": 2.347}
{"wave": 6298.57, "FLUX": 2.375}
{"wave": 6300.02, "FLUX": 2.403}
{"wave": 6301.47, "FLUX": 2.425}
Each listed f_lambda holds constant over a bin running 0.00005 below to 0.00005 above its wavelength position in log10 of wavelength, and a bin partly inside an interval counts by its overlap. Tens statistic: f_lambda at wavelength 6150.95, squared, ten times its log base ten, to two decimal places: 7.43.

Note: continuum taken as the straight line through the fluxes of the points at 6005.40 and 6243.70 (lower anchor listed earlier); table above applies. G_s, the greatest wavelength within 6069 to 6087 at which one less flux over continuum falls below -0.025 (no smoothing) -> 6076.34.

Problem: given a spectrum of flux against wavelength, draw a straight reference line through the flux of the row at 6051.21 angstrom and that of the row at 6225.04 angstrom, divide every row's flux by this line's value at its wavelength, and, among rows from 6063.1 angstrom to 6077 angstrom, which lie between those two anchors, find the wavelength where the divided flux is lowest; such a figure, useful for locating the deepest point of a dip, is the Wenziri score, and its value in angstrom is 6076.34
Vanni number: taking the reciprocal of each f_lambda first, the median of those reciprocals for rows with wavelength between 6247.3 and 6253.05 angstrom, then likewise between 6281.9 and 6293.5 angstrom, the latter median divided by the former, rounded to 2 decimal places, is 0.96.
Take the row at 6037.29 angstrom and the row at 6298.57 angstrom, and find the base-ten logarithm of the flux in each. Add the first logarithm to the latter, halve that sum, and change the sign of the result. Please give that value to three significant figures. -0.384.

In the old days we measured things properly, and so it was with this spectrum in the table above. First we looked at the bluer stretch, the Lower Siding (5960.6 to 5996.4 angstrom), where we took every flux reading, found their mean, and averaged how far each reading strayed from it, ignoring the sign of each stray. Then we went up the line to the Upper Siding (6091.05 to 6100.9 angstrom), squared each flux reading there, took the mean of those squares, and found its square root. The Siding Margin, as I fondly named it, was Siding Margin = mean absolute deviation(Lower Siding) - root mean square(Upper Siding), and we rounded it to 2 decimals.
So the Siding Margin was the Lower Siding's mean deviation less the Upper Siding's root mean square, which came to -2.31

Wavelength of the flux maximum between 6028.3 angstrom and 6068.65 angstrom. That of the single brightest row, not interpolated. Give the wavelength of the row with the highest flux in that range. 6062.36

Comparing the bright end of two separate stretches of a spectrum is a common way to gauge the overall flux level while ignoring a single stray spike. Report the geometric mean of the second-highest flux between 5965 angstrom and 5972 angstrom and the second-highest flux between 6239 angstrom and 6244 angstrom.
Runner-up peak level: 2.48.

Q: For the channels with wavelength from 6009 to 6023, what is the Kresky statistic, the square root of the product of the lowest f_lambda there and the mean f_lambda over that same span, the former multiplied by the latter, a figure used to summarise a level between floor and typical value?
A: 2.51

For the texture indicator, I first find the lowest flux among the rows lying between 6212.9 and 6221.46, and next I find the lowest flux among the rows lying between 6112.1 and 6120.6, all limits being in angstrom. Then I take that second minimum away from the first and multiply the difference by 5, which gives -1.0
